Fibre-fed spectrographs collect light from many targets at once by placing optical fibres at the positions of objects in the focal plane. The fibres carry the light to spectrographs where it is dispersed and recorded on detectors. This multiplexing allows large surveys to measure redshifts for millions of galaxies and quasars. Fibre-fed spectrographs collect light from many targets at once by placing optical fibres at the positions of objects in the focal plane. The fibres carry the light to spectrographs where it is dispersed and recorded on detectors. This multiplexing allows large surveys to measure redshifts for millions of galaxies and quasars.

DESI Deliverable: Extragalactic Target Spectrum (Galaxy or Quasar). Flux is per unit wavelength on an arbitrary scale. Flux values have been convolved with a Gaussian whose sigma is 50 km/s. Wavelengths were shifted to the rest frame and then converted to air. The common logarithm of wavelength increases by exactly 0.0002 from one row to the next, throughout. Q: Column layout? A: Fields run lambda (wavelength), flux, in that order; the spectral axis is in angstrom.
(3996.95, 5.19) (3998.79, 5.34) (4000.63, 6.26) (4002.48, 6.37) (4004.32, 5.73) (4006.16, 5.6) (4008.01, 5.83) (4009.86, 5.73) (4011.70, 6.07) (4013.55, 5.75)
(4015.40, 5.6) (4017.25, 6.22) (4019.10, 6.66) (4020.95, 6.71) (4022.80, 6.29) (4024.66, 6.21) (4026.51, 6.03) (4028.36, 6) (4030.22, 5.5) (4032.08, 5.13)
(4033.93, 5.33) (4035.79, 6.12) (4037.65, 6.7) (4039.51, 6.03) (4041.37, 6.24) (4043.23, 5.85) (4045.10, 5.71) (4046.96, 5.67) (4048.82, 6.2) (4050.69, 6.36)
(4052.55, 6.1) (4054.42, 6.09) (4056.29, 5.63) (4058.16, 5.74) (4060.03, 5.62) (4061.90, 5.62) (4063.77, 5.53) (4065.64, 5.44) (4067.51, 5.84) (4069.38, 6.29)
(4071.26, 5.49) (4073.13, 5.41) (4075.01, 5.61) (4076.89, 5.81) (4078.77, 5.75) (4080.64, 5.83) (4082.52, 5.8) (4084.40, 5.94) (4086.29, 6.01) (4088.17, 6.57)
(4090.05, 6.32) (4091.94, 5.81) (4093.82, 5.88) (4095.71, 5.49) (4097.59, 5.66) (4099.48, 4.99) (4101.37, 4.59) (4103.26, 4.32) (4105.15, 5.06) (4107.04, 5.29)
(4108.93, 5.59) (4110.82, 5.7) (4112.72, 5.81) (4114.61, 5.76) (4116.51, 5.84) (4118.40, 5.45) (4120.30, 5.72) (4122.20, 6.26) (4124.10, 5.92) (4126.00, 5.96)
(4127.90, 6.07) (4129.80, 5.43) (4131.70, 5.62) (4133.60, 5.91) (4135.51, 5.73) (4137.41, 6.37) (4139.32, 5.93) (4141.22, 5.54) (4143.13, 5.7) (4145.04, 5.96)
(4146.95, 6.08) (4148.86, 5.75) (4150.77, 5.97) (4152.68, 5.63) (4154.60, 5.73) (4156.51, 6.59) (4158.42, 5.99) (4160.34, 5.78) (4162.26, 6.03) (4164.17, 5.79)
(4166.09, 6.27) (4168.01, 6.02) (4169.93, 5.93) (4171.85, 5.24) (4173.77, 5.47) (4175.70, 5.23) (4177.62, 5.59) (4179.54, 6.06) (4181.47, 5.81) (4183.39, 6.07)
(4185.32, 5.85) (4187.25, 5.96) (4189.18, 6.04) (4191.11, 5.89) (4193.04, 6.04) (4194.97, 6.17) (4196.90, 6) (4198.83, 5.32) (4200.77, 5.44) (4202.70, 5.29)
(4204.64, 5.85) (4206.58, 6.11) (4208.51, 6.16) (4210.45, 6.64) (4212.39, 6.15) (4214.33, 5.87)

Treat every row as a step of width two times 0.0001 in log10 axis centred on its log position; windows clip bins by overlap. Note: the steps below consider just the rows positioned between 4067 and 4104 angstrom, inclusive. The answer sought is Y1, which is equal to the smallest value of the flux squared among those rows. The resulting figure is 18.7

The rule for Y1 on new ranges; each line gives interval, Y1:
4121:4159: 29.5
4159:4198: 27.4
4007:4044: 26.3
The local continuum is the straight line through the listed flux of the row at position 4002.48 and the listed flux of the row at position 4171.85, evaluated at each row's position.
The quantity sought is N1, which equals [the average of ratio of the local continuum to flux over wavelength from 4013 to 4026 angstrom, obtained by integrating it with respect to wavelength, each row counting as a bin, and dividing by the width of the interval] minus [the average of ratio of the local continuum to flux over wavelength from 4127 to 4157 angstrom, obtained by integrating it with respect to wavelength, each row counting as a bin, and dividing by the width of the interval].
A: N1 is 0.08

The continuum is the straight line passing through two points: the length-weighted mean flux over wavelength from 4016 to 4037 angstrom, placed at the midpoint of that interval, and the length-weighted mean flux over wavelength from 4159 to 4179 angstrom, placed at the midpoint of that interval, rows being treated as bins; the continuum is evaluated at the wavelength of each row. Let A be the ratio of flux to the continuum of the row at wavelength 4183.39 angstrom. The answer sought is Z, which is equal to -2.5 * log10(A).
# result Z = -0.06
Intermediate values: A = 1.06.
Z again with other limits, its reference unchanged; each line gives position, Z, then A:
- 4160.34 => 0.00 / 1.00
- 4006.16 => 0.09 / 0.92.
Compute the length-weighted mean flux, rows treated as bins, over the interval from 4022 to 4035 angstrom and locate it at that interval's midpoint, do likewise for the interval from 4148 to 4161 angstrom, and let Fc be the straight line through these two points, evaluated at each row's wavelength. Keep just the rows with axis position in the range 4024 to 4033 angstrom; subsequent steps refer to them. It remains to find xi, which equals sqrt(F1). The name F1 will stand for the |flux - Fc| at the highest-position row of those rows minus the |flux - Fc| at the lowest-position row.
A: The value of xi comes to 0.47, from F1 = 0.22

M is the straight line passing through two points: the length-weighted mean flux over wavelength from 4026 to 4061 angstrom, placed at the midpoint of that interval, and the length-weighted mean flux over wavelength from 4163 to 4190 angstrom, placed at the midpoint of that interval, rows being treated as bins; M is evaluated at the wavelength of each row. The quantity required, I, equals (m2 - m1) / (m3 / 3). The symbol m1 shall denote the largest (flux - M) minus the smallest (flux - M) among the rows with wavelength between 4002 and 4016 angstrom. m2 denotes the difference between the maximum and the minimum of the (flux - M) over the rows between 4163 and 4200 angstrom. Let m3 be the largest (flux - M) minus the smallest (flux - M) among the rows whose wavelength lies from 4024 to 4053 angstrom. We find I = 0.5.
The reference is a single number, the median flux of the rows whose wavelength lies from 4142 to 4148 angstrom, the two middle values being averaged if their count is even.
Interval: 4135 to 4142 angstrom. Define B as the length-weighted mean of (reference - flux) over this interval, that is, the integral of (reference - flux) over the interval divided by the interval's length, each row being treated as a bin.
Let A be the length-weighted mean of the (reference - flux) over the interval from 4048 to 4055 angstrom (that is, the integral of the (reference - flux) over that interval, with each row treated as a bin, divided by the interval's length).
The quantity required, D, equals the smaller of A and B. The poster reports -0.23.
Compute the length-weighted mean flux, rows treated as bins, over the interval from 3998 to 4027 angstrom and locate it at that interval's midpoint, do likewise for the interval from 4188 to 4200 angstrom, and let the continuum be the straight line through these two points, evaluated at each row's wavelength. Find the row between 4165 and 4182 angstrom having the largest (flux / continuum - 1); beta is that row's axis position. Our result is 4166.09 angstrom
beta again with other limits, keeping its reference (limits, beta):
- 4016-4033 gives 4020.95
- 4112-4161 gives 4156.51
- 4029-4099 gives 4037.65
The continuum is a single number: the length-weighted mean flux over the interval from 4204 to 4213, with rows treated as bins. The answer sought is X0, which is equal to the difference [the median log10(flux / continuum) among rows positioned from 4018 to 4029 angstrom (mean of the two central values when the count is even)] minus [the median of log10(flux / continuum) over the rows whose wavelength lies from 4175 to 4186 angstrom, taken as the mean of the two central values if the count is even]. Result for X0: 0.030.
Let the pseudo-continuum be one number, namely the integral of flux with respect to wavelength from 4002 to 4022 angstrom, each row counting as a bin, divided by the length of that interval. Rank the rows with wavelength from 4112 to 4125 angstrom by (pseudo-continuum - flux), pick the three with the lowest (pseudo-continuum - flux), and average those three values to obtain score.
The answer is 0.01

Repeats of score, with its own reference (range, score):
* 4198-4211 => -0.28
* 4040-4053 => -0.25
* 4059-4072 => 0.10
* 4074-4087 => 0.09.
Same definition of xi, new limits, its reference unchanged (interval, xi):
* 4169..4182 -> 0.36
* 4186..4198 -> 0.16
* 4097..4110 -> 0.29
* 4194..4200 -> 0.67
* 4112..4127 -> 0.03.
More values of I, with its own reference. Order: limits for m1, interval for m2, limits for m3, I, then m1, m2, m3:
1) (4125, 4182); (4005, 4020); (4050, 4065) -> -1.0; 1.35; 1.07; 0.82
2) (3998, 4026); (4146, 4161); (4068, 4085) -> -1.4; 1.38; 0.96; 0.88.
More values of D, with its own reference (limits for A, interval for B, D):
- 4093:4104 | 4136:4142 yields 0.02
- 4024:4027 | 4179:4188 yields -0.17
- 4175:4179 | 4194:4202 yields 0.24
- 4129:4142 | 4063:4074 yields 0.16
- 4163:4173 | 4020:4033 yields -0.02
